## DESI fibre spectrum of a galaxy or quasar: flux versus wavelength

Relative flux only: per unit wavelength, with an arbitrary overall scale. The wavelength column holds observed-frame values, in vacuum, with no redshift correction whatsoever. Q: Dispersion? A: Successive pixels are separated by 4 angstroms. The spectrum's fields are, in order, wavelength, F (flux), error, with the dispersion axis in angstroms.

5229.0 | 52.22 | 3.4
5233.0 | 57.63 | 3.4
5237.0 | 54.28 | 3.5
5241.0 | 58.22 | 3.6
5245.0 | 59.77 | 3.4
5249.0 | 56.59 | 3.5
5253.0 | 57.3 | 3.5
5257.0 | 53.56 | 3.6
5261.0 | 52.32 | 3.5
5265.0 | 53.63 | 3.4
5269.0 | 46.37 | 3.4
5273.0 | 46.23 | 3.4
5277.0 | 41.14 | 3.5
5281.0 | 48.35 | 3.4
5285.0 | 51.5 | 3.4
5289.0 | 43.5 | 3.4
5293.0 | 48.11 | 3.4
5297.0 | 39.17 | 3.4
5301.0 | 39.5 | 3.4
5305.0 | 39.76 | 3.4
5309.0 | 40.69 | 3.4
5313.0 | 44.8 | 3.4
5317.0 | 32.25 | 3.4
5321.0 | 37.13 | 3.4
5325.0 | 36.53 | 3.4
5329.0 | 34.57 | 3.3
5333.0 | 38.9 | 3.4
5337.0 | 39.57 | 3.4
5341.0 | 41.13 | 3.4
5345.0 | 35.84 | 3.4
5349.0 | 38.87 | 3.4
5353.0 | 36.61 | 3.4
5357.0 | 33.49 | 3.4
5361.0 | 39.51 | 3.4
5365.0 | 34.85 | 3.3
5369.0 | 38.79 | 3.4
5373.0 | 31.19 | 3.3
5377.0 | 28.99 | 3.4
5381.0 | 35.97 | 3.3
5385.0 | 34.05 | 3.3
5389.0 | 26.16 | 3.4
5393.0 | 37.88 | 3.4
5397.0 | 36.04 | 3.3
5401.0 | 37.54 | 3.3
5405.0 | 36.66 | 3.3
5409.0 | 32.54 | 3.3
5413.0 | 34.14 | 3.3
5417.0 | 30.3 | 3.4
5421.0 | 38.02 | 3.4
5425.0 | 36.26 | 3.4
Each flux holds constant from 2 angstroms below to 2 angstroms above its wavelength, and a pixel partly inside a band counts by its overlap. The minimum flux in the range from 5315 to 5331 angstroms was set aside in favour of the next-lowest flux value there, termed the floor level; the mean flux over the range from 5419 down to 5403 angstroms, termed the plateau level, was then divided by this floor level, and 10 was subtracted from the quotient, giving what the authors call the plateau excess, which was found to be -9.03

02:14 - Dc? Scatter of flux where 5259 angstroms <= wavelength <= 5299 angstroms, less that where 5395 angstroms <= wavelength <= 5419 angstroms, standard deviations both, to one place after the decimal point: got 2.0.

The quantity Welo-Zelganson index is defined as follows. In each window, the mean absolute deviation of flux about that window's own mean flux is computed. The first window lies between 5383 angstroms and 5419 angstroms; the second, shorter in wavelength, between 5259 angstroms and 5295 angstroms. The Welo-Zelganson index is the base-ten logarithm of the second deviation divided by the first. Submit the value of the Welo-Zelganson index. 0.052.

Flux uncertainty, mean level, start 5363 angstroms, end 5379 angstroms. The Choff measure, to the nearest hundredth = 3.35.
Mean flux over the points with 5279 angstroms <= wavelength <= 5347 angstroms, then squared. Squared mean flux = 1654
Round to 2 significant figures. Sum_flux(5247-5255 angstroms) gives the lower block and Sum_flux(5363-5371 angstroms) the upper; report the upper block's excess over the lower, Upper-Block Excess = -40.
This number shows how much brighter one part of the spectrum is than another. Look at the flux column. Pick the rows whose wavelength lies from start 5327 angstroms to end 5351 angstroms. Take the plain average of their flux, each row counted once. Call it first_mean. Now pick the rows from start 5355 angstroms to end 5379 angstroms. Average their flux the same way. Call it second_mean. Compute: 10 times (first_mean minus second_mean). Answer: 37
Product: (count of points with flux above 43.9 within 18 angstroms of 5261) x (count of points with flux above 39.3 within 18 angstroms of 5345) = 24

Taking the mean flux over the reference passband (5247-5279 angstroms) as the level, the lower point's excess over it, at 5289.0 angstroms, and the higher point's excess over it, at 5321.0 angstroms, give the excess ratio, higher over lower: 1.9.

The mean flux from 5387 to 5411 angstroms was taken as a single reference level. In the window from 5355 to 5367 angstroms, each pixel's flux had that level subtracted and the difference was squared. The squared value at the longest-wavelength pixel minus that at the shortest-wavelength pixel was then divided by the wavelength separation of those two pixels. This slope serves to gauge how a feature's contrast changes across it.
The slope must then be -0.1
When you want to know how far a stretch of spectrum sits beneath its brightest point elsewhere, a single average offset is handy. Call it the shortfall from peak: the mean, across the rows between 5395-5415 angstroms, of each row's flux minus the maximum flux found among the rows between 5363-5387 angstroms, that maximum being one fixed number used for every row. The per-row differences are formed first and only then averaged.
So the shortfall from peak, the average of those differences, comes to -3.4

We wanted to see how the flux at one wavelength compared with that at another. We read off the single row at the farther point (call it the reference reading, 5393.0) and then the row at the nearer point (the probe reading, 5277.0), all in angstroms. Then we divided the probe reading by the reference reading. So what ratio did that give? 1.1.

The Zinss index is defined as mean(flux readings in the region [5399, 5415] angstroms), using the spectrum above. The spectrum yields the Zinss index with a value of 35.2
